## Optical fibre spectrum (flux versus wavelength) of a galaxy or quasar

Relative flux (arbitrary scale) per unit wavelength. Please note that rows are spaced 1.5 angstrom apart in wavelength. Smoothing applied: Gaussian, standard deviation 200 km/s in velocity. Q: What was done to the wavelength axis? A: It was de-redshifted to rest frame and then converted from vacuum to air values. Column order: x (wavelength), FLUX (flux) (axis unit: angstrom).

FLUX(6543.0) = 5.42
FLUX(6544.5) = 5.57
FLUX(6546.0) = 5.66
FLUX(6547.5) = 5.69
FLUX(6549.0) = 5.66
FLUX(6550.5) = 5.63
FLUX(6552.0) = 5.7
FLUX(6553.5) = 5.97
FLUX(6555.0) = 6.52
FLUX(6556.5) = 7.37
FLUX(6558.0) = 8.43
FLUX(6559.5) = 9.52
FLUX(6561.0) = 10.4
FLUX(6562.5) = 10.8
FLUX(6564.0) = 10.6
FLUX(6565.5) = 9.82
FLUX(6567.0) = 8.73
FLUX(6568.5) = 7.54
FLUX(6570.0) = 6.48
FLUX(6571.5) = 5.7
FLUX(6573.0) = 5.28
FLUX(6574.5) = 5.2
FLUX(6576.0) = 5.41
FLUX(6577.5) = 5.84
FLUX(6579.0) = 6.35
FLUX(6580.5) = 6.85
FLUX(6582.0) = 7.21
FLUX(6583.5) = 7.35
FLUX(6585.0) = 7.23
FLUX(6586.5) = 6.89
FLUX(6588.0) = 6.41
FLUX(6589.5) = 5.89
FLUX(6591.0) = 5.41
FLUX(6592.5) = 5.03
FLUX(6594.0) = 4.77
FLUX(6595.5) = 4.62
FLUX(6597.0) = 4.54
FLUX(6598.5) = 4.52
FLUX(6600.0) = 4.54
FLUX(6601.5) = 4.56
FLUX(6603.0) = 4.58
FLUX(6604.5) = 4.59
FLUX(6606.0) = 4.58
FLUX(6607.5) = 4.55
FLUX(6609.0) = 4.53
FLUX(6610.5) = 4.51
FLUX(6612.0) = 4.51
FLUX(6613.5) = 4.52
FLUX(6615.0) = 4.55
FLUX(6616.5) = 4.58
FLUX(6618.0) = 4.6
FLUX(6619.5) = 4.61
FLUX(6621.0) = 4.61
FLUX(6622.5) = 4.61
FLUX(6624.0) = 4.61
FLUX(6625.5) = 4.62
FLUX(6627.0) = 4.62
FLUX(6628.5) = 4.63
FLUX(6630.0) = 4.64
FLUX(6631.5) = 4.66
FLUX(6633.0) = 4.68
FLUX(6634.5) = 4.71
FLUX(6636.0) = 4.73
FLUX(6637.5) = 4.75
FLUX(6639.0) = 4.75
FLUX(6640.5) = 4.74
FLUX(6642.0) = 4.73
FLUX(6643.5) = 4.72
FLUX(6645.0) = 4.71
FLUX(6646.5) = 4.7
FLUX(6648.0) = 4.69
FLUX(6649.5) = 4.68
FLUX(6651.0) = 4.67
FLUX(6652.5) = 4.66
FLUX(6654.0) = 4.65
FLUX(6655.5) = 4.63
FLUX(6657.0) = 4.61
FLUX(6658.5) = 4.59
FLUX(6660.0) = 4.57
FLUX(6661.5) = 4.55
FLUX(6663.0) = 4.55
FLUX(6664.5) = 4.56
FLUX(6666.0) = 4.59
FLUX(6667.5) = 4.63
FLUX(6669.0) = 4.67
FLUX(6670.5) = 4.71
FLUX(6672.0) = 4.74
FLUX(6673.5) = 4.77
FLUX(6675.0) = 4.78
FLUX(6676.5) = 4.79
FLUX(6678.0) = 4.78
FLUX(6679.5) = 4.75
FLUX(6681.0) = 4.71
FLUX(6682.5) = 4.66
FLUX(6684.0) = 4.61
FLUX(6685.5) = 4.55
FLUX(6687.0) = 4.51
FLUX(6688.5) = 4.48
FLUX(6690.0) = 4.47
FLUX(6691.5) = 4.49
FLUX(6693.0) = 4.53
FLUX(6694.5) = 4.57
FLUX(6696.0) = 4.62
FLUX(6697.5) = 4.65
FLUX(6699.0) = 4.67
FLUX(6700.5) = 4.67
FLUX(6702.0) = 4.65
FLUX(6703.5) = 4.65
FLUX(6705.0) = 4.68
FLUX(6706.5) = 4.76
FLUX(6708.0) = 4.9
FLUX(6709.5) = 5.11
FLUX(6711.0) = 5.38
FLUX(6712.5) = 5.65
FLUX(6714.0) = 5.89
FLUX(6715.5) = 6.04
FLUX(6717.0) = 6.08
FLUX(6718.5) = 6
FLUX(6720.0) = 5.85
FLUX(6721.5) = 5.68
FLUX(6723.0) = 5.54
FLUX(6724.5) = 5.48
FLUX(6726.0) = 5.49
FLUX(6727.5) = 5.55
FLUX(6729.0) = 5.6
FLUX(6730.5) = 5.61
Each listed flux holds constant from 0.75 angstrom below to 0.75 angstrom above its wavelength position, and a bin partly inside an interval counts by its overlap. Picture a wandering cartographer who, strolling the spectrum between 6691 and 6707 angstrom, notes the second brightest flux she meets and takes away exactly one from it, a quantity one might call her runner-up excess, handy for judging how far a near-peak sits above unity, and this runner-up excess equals 3.7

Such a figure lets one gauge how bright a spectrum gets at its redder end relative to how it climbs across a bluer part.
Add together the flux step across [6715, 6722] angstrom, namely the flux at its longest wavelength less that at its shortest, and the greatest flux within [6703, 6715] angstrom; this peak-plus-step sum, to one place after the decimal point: 5.5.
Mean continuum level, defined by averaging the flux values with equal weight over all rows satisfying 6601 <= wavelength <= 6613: 4.55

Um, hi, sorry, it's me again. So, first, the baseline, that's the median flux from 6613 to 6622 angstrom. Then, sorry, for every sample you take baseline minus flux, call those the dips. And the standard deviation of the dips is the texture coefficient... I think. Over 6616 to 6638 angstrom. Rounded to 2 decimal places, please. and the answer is 0.05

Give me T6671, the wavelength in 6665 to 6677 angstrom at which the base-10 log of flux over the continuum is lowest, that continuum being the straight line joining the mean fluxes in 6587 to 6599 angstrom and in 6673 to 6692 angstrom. 6666.0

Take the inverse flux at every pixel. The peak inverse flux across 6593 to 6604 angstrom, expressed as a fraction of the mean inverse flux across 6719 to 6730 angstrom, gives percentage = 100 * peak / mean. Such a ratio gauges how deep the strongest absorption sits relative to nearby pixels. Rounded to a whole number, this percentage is 124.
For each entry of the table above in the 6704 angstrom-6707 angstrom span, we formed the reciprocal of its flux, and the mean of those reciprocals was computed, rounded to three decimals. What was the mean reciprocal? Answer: 0.212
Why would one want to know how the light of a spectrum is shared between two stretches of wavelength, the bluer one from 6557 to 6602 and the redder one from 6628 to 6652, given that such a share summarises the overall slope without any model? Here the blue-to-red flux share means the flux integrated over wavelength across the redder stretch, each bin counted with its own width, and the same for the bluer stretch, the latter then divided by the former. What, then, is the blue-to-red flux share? 2.69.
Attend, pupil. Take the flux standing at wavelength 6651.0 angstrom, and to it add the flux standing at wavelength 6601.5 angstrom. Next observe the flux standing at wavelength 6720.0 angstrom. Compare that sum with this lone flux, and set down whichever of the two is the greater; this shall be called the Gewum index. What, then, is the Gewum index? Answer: 9.2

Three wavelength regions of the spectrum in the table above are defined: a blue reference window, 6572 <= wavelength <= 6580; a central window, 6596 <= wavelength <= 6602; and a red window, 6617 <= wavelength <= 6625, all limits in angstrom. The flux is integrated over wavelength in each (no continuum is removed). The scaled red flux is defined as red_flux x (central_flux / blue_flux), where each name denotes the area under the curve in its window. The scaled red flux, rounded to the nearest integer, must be 22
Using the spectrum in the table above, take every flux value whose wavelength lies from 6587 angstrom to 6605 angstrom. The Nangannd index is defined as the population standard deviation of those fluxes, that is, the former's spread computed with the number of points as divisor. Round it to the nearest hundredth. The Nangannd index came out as 0.60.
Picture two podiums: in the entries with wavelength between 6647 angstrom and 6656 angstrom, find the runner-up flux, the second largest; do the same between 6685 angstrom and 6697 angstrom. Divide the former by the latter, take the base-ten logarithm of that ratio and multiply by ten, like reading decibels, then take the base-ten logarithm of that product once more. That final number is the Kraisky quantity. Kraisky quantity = -0.99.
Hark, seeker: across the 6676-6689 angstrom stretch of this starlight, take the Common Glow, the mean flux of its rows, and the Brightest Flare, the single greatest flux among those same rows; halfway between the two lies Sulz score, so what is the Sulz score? 4.7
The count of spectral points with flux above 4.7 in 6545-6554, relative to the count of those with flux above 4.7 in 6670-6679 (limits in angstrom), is 1.00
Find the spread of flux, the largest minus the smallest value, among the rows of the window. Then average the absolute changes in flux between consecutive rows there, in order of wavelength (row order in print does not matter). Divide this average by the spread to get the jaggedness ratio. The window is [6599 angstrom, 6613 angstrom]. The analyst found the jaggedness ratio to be 0.20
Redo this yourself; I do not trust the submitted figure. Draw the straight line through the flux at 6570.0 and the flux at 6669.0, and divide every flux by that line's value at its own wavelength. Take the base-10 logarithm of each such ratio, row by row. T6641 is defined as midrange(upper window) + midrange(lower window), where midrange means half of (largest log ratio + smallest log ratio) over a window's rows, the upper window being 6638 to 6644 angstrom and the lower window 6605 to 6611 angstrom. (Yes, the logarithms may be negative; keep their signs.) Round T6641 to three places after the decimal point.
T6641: -0.143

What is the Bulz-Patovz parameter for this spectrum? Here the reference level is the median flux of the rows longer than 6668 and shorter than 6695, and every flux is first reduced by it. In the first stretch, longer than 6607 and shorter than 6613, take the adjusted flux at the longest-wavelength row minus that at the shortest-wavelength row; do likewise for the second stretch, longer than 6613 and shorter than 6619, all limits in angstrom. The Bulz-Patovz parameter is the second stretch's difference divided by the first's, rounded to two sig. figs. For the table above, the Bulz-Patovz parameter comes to -2.0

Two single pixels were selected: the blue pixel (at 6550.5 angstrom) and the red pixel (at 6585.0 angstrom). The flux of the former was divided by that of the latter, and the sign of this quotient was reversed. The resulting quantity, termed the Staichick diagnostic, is -0.78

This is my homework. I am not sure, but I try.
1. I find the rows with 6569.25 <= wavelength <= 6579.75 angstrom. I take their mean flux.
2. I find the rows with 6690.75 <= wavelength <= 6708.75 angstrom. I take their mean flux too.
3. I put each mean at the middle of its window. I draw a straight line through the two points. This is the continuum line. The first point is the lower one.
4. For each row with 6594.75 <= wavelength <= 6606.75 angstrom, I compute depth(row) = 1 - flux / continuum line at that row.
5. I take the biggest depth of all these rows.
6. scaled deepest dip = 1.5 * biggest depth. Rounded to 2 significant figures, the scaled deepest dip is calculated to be 0.28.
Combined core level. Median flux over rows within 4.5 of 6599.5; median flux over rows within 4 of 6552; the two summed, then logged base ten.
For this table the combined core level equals 1.01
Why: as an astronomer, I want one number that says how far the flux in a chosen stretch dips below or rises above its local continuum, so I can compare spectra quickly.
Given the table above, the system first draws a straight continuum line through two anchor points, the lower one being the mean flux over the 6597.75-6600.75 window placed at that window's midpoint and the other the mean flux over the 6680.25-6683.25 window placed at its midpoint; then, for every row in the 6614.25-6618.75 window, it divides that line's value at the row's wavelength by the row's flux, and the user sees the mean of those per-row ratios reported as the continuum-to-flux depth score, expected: 0.997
